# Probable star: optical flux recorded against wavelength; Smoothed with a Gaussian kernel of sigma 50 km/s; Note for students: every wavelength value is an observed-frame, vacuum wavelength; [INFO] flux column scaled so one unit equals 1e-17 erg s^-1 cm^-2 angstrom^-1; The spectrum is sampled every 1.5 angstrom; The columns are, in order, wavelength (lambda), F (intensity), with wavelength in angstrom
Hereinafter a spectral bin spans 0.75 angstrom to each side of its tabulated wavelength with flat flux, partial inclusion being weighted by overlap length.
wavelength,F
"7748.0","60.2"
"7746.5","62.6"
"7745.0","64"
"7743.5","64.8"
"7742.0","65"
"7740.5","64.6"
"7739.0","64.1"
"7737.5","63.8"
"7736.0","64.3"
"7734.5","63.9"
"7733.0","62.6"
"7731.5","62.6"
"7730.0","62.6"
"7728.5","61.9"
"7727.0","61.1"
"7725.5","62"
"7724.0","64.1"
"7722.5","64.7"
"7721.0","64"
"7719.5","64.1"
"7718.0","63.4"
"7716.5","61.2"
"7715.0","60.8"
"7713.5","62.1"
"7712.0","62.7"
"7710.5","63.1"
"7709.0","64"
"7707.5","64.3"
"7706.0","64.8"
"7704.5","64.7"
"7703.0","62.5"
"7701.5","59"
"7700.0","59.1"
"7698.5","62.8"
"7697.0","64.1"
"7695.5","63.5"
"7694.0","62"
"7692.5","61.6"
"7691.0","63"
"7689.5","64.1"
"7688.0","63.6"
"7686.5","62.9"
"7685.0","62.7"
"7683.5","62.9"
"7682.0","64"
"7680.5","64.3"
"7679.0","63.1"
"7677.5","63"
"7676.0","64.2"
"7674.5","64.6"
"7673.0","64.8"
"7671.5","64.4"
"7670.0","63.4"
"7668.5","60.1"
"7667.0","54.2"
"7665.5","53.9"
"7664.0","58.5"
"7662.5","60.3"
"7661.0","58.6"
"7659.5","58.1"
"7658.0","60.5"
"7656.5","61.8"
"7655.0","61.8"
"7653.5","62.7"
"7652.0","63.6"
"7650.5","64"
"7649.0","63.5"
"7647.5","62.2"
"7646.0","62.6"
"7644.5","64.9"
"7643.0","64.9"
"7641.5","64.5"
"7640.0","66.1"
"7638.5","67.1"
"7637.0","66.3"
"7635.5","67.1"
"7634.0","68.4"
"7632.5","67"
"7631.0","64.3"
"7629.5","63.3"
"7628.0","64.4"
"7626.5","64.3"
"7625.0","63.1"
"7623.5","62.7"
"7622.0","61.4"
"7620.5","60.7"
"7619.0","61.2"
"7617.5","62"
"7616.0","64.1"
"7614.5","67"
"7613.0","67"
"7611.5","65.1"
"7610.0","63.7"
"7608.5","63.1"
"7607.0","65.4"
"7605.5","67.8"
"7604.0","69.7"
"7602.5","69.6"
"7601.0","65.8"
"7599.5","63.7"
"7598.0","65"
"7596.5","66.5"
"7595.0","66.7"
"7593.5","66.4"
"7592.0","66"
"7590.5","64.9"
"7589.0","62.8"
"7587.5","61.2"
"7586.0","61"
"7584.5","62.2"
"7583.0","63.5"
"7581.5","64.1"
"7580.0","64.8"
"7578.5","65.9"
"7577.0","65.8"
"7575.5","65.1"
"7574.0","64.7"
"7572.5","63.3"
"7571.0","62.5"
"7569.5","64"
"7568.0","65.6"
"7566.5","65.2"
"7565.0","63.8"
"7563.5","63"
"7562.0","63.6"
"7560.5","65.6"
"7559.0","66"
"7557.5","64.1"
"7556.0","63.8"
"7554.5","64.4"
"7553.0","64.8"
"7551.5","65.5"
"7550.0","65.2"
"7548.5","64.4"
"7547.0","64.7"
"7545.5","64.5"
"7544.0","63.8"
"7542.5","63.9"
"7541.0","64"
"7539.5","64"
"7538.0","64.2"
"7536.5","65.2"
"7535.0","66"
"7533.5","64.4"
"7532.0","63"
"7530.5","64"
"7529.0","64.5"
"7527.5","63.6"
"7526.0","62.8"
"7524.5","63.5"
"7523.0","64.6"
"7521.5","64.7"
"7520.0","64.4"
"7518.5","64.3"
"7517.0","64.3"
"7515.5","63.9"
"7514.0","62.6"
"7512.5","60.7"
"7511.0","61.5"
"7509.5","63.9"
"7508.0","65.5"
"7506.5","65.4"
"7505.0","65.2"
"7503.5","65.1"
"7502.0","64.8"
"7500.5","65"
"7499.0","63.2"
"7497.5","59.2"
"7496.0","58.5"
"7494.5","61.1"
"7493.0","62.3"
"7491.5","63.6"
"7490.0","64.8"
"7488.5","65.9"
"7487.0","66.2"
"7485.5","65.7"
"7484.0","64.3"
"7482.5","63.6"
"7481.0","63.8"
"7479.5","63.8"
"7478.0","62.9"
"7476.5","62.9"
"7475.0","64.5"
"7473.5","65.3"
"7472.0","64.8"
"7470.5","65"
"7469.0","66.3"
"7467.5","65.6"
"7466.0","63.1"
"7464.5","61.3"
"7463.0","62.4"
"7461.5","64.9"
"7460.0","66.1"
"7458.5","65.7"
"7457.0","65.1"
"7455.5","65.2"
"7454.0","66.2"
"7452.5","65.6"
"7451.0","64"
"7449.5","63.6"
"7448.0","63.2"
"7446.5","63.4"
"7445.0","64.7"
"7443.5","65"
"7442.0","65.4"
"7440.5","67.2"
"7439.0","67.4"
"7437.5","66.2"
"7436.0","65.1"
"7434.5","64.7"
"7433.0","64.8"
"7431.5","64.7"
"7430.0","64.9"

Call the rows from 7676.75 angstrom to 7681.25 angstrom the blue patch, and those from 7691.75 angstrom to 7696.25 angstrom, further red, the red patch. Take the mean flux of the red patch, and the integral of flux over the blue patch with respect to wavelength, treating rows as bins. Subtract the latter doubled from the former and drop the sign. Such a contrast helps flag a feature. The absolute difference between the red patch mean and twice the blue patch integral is 509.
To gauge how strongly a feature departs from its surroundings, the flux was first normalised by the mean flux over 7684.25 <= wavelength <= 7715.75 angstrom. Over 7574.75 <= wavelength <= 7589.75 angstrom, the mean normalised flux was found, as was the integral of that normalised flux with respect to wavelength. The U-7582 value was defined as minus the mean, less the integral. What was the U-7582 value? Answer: -16.2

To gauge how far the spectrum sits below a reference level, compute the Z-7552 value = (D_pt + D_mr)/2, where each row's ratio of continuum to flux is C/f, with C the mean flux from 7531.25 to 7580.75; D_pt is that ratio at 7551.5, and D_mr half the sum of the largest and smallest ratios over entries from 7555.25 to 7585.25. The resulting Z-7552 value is 1.00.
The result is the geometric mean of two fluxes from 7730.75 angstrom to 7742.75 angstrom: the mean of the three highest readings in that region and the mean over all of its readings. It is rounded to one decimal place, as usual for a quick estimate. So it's 64.2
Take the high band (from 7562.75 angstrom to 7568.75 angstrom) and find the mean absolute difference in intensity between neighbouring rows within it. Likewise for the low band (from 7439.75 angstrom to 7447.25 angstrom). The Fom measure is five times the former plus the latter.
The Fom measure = 5.3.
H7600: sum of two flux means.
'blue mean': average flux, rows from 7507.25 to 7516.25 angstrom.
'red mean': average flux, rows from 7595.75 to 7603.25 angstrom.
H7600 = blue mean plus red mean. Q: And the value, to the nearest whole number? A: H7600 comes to 129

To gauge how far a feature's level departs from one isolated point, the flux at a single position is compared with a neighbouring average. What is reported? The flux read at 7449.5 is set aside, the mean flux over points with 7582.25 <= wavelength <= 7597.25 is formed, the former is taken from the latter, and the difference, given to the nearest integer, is 1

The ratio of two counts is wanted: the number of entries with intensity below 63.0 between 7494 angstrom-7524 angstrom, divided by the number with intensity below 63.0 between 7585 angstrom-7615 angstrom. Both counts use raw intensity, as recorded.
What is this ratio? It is 2.0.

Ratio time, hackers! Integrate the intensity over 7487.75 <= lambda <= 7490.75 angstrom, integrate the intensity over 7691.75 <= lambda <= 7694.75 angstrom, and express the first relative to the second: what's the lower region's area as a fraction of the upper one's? 1.06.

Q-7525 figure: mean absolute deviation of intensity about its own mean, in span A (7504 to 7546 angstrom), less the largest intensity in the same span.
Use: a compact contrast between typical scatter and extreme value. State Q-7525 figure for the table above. -65.2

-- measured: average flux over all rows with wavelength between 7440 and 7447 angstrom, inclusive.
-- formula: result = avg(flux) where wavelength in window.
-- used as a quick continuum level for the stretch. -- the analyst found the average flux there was 65.1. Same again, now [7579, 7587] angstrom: 63.1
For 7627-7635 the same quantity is 65.5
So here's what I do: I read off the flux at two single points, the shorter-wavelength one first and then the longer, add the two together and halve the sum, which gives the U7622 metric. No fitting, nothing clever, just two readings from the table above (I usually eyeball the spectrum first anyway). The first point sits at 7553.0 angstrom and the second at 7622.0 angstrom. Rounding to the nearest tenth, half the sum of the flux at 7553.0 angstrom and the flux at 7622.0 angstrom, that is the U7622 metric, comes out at 63.1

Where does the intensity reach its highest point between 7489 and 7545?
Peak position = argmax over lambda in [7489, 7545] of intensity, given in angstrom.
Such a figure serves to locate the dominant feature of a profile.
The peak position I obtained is 7535.0 angstrom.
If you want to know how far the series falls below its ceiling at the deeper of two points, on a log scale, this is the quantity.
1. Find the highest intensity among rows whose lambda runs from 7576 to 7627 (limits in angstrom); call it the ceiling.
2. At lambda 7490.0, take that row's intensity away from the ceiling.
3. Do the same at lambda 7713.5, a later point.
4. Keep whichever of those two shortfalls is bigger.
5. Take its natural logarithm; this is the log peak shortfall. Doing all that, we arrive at 2.03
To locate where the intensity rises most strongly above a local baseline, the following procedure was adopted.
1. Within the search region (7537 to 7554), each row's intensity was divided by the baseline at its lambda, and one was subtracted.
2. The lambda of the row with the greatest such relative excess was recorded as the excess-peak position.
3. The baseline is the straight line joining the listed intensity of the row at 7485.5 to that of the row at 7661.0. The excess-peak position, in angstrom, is 7551.5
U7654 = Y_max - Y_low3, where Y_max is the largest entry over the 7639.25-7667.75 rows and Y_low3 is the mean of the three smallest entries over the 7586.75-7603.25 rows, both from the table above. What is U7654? 3.5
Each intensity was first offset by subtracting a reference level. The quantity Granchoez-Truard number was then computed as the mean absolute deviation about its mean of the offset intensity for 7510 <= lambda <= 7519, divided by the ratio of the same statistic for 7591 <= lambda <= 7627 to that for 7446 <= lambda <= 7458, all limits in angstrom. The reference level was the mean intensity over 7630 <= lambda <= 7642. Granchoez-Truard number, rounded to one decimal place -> 0.6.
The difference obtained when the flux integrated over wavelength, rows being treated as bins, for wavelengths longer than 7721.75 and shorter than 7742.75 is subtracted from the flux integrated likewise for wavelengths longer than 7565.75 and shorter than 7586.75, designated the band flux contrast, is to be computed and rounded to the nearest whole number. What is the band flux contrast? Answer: 16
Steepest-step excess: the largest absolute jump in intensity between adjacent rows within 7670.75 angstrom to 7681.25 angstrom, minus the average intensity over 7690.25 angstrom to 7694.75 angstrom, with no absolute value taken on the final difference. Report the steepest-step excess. -61.00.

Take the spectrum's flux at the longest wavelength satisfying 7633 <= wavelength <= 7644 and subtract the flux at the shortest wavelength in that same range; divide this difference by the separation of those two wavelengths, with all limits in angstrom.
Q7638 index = -0.39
